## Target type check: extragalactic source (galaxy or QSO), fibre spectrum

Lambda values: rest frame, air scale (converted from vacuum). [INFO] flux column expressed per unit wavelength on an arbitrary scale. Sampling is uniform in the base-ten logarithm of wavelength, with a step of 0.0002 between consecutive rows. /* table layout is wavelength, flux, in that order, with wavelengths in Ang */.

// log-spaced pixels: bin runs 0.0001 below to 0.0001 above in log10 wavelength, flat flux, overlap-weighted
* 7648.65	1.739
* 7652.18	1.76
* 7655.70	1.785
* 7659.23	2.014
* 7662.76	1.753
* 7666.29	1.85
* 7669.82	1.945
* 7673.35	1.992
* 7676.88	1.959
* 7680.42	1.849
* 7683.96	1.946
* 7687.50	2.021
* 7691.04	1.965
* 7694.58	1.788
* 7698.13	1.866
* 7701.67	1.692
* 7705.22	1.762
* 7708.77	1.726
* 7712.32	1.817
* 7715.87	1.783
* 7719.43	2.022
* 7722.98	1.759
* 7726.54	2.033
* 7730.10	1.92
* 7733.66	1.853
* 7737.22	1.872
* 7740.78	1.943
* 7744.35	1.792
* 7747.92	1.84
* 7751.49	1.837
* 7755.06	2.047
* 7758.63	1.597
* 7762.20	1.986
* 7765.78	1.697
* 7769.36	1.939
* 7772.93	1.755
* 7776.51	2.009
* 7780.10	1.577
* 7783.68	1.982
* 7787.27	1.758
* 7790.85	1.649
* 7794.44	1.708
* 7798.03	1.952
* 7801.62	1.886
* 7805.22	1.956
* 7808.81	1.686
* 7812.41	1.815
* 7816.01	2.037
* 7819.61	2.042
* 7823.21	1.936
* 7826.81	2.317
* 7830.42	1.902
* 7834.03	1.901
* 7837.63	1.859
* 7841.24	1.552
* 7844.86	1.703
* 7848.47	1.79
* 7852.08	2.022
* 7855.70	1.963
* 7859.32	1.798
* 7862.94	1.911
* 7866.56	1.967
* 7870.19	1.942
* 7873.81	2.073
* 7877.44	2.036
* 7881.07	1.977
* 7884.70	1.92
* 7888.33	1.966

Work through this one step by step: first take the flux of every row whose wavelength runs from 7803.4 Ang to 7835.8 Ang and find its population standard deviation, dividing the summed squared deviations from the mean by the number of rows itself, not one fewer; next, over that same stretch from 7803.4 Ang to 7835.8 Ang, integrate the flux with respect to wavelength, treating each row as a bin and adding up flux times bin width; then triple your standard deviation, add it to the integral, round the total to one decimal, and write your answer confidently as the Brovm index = 63.8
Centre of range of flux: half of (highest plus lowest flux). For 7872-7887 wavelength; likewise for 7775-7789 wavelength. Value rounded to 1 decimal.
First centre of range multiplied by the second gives 3.6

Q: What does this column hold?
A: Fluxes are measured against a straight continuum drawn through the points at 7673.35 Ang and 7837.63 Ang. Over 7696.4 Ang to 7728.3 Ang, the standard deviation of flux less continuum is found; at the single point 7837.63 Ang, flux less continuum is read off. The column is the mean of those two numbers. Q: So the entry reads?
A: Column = 0.06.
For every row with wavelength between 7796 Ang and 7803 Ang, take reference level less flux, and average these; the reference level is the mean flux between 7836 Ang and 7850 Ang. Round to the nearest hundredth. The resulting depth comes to -0.19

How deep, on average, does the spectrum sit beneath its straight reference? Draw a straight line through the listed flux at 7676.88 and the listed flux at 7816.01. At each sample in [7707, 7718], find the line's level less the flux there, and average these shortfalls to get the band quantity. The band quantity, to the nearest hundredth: 0.20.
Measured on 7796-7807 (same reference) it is 0.10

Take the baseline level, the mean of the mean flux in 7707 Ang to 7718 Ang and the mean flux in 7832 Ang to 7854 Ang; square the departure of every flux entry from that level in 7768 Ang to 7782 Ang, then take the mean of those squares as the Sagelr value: 0.029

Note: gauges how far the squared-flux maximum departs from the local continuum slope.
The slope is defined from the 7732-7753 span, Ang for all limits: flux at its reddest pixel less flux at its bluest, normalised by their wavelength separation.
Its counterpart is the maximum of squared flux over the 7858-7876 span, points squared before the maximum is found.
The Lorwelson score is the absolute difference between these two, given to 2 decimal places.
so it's 4.30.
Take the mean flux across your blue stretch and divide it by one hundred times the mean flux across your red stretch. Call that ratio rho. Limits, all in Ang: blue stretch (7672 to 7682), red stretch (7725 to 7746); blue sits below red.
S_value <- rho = 0.0102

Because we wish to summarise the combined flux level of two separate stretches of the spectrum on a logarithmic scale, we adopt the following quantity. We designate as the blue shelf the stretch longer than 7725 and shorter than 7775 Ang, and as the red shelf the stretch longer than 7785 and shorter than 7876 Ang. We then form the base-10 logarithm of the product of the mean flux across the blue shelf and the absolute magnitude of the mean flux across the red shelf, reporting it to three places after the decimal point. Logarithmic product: 0.546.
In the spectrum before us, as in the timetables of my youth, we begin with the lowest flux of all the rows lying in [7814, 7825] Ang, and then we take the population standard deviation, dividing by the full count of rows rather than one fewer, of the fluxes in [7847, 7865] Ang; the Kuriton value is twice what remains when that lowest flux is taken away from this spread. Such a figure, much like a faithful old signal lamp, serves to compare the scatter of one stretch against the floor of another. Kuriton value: -3.69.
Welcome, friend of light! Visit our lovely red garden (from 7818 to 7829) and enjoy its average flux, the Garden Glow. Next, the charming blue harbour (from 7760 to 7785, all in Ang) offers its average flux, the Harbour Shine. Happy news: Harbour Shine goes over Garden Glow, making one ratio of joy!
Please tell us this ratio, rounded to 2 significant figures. 0.88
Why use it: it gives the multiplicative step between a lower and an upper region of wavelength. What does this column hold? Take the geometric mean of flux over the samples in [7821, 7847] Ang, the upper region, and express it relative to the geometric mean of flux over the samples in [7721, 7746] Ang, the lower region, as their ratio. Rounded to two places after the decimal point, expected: 0.99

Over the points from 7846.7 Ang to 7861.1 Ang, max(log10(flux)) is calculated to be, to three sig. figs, 0.306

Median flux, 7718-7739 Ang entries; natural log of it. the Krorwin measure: 0.64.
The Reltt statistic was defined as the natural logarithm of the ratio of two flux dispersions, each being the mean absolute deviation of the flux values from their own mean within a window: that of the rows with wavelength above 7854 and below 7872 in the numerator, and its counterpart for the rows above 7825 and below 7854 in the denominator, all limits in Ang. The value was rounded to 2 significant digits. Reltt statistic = -1.1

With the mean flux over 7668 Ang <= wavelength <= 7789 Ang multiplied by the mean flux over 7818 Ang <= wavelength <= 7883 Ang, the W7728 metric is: 3.59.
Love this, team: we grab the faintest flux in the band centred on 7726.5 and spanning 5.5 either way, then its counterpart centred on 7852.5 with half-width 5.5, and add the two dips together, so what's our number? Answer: 3.55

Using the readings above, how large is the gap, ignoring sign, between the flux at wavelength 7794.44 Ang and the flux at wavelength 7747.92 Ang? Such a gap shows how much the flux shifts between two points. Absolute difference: 0.132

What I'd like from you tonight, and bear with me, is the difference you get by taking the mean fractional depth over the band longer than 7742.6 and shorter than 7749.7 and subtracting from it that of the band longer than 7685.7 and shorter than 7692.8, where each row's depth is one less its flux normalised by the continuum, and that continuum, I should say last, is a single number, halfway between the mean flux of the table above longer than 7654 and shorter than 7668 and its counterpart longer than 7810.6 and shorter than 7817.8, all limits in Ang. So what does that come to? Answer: 0.09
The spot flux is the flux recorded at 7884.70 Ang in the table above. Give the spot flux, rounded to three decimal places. 1.920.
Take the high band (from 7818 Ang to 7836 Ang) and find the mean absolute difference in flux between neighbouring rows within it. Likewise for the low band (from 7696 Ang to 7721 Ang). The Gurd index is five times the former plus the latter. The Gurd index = 1.2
